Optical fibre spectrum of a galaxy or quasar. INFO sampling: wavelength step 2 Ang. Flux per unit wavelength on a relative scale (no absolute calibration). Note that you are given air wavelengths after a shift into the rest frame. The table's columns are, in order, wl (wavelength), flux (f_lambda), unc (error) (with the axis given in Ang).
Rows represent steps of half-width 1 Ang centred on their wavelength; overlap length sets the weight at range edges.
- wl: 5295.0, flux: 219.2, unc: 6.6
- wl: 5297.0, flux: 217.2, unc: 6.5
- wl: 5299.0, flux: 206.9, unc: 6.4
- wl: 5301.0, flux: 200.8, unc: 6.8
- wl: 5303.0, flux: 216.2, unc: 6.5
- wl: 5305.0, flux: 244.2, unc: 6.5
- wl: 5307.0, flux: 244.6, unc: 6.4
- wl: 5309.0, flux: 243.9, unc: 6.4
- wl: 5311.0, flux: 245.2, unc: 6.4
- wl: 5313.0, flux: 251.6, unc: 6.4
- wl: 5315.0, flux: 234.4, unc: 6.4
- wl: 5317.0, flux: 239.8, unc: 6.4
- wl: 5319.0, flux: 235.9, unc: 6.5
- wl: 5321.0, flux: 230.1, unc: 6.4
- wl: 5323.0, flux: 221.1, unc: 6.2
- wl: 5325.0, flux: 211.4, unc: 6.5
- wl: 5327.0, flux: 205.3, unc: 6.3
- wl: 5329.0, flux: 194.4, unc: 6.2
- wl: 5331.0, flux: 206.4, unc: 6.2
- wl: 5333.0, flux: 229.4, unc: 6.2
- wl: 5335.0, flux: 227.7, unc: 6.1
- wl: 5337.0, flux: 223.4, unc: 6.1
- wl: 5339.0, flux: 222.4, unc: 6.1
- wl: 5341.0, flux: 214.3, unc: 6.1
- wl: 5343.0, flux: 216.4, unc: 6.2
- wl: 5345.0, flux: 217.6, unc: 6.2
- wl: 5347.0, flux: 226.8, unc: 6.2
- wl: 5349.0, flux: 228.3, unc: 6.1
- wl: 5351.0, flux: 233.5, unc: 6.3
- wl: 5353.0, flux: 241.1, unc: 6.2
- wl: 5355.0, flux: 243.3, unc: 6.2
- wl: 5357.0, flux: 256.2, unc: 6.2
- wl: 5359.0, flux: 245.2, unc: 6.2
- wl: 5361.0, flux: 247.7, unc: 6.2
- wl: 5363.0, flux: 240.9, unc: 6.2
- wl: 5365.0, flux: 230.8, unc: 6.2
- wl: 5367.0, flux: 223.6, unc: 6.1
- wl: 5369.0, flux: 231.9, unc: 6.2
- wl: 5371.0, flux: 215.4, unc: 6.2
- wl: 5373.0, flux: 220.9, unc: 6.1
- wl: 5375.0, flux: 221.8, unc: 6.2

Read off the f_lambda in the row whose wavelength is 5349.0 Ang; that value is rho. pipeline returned 228.3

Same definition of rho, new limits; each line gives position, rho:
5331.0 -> 206.4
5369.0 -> 231.9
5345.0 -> 217.6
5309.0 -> 243.9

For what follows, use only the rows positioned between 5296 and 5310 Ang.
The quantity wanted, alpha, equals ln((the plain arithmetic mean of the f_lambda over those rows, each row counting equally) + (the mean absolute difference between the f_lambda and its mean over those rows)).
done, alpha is 5.49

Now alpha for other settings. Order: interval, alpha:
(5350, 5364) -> 5.52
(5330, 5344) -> 5.42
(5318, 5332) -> 5.43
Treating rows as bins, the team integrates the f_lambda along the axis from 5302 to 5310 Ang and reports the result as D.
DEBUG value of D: 1898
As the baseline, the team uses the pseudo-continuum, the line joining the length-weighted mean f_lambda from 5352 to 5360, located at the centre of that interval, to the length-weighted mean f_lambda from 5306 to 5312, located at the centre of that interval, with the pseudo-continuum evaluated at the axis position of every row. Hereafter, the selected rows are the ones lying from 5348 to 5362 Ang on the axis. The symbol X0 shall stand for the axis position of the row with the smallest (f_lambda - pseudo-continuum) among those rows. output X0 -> 5349.0 Ang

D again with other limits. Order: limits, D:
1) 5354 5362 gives 1985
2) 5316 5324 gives 1854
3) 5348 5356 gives 1892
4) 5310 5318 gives 1942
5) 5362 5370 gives 1854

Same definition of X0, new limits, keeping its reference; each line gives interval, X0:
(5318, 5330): 5329.0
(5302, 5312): 5303.0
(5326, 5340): 5329.0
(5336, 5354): 5341.0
